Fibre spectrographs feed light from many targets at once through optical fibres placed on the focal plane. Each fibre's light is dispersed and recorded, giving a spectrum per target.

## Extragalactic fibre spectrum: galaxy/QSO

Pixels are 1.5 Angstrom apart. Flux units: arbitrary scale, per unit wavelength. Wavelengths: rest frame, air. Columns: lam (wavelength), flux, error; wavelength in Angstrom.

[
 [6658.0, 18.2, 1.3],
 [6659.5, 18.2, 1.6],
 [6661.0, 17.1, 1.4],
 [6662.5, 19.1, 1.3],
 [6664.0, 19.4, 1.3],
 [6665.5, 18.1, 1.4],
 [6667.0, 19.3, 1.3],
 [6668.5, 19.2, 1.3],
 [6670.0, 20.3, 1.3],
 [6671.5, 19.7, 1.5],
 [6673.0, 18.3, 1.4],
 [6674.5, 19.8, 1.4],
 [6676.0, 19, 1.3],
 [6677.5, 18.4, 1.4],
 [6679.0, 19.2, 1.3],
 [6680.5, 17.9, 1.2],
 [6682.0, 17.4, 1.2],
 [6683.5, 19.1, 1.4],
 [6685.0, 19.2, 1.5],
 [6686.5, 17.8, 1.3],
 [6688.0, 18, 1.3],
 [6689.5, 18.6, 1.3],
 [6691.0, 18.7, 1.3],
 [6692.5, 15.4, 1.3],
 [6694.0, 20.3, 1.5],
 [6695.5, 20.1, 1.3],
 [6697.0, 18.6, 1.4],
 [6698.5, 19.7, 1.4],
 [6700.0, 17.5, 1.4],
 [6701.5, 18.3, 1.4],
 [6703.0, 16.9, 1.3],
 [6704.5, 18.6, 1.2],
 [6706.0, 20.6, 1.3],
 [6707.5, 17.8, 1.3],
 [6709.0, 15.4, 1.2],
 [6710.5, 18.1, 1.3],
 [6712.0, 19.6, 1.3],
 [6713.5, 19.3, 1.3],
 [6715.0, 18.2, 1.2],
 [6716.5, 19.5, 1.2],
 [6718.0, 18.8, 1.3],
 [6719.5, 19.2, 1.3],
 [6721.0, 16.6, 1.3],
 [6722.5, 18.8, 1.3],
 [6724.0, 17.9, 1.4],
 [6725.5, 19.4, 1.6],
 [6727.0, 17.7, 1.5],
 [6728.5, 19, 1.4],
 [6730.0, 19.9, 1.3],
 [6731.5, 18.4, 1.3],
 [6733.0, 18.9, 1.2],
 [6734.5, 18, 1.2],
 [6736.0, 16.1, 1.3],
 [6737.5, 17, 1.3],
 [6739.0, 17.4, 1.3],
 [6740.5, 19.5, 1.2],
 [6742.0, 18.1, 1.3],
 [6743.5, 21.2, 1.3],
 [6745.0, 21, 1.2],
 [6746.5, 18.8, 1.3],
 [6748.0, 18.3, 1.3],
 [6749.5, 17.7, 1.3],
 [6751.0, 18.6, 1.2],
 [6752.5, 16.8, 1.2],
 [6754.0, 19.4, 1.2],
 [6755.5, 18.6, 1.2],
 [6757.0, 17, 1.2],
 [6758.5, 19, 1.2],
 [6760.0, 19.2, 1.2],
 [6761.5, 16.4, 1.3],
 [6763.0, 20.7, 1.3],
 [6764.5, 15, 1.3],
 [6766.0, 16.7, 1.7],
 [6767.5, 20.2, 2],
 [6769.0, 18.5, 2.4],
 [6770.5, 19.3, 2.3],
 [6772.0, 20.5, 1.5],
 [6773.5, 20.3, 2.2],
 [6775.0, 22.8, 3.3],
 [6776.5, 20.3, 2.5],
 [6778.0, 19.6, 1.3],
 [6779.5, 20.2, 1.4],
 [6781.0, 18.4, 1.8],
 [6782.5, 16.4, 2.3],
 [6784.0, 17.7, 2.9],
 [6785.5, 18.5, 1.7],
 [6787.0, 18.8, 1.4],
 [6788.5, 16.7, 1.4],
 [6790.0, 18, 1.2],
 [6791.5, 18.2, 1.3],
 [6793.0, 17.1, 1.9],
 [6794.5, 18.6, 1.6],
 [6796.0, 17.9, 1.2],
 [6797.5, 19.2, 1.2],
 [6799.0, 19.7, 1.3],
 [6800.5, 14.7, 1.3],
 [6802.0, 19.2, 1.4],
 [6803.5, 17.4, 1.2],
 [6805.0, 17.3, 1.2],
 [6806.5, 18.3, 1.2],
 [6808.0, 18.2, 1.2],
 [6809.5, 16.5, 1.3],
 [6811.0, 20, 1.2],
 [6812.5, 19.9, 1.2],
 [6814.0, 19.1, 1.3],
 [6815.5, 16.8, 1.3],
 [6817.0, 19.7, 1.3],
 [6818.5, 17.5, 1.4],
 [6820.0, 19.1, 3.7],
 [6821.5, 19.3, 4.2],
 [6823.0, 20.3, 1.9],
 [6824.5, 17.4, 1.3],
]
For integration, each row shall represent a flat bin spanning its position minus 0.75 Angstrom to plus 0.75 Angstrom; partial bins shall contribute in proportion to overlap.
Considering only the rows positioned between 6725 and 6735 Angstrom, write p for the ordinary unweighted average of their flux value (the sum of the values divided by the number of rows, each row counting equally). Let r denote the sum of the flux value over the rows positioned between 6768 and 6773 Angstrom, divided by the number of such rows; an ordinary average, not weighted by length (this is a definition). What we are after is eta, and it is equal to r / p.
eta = 1.04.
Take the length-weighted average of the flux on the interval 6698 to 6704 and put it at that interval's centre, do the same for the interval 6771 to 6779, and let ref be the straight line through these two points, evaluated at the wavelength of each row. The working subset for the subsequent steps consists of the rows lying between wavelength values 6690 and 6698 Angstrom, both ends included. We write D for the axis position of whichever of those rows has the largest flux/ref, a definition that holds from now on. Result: 6694.0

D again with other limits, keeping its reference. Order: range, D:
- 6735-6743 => 6740.5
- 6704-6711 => 6706.0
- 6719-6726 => 6719.5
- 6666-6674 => 6670.0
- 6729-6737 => 6730.0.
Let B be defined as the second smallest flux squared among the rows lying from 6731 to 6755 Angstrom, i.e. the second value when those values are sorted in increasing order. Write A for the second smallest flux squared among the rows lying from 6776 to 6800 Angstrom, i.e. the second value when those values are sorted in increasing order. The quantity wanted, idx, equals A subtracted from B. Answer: 3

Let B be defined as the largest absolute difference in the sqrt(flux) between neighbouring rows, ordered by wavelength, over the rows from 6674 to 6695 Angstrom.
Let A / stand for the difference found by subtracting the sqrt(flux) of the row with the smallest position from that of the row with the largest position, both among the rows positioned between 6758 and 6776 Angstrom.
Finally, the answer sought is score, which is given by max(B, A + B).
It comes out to 1.0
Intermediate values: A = 0.42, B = 0.58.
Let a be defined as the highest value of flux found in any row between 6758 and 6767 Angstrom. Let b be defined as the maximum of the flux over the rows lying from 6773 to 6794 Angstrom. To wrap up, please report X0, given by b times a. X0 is 472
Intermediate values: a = 20.7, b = 22.8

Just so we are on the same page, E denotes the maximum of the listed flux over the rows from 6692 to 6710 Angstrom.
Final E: 20.6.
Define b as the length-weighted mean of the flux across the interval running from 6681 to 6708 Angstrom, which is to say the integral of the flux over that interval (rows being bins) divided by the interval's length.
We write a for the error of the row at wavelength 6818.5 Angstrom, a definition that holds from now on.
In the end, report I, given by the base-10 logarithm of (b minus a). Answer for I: 1.23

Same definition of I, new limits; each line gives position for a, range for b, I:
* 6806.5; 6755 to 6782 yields 1.25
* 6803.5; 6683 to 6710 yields 1.23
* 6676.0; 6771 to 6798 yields 1.24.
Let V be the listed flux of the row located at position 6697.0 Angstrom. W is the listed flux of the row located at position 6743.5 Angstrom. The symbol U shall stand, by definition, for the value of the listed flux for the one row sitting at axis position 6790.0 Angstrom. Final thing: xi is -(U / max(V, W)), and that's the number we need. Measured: -0.85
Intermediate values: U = 18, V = 18.6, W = 21.2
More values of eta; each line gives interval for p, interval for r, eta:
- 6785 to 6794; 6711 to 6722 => 1.05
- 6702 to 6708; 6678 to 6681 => 1.00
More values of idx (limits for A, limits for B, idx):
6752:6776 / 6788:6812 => 3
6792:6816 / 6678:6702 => 31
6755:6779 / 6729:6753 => 13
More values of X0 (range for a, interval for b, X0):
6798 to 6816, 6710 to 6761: 424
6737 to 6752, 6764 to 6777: 483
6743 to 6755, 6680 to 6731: 437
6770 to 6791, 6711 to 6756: 483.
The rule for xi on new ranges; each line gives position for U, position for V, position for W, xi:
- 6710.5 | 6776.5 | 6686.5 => -0.89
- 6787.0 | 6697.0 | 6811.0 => -0.94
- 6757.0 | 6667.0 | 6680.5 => -0.88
